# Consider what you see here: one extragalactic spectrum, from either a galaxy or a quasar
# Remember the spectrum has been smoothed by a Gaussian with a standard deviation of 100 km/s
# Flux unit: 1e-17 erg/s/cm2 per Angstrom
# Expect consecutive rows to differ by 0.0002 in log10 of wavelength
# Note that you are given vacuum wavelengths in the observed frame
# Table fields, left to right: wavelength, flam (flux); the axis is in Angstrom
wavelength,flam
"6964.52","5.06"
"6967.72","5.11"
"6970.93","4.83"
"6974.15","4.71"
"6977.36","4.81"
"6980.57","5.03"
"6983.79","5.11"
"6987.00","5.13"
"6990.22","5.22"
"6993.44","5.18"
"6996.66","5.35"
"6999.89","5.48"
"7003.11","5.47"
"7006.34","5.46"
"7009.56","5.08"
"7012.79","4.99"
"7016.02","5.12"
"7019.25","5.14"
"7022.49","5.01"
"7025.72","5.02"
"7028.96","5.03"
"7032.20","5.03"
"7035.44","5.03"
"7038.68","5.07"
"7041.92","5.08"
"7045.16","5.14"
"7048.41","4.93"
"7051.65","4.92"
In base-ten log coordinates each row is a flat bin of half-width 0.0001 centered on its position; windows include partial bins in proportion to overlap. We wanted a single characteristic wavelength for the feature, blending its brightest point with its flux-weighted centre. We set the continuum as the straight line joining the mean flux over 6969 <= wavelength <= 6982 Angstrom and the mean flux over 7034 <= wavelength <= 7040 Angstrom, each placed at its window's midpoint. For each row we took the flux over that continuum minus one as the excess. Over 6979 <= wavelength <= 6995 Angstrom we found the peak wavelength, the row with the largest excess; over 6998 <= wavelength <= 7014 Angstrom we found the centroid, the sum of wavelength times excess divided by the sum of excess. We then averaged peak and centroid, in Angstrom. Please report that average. 6996.9 Angstrom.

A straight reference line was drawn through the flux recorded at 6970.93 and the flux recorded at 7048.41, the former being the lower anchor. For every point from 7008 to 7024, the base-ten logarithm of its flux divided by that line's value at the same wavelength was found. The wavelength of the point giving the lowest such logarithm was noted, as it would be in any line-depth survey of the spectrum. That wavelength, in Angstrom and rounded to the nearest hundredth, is 7012.79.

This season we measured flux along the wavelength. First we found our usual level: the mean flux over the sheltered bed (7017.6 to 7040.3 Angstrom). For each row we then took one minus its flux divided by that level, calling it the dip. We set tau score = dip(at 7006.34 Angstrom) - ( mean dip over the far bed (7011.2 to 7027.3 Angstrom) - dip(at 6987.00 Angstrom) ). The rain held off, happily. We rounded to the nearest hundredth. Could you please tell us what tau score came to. -0.10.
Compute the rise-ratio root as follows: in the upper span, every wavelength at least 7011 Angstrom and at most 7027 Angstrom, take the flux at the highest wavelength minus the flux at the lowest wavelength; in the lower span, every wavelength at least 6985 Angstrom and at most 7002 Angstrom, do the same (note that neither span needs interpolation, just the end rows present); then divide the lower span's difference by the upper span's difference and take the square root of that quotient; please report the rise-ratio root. 3.4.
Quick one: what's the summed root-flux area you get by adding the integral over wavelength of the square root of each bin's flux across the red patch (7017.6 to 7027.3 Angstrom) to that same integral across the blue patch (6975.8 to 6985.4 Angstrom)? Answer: 43.3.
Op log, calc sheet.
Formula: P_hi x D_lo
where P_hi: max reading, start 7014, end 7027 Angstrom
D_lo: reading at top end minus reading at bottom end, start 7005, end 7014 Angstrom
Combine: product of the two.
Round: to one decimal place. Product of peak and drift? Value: -2.4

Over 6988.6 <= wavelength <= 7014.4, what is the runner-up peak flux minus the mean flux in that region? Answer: 0.19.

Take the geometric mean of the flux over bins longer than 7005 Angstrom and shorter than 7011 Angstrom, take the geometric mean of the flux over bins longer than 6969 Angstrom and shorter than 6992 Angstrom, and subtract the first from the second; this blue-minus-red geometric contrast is -0.29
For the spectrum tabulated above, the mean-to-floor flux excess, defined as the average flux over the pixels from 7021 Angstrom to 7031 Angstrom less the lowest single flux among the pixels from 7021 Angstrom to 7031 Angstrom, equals 0.01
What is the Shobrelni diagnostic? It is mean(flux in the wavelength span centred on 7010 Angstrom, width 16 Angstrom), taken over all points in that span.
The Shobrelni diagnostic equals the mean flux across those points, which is 5.22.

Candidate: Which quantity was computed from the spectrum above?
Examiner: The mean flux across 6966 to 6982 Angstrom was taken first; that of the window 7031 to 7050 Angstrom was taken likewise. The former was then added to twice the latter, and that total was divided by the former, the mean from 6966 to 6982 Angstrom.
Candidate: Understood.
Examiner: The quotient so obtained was 3.06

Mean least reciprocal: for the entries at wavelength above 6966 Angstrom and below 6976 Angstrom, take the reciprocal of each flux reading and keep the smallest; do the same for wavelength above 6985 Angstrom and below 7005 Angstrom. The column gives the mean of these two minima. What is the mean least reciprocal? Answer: 0.189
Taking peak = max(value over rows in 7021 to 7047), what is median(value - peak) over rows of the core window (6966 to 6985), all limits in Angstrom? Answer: -0.21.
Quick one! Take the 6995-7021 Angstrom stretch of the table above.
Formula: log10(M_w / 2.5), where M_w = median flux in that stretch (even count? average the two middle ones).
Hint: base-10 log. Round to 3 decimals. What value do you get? 0.322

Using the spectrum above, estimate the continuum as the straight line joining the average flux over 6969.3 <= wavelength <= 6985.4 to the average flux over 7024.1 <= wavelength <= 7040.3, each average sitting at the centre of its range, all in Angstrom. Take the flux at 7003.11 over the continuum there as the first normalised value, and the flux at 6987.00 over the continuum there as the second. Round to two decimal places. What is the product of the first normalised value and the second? 1.15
